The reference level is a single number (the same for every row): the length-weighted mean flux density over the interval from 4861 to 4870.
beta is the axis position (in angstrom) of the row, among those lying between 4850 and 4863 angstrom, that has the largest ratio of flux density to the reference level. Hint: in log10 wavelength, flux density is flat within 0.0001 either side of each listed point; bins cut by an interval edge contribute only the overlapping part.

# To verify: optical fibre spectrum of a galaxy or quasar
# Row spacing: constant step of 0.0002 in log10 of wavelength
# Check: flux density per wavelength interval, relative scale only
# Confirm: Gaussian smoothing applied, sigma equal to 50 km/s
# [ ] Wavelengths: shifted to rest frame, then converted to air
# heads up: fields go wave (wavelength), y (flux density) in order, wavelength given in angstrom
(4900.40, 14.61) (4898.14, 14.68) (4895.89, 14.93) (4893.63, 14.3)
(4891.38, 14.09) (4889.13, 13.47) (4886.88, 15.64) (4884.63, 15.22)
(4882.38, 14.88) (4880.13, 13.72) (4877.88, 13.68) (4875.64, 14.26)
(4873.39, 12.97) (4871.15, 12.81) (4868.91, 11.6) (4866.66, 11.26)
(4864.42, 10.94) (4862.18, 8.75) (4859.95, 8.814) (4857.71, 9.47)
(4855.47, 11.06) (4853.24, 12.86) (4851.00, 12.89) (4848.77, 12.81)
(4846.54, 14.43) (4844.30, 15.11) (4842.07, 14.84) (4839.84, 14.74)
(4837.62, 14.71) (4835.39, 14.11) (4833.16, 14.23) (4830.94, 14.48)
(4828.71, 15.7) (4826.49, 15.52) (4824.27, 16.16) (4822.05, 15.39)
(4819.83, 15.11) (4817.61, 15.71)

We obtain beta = 4851.00 angstrom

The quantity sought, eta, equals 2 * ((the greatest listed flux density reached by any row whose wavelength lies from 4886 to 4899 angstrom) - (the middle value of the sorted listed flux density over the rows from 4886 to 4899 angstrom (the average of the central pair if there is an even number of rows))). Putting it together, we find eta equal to 2.3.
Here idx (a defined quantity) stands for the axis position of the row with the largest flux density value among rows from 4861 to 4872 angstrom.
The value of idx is 4871.15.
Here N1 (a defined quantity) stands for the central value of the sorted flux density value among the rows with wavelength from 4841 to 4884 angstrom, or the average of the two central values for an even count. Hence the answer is 12.9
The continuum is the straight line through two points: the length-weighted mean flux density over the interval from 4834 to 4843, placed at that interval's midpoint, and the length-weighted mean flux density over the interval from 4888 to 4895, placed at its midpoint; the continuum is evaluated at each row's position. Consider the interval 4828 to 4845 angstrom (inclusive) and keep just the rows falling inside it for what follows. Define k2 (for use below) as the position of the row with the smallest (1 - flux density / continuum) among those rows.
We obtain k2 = 4828.71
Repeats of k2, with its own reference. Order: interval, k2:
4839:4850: 4844.30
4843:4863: 4844.30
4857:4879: 4875.64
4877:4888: 4886.88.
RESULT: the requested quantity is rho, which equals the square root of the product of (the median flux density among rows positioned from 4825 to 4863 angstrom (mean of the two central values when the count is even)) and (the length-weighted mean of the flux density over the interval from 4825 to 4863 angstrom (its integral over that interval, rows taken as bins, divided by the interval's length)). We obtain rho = 13.7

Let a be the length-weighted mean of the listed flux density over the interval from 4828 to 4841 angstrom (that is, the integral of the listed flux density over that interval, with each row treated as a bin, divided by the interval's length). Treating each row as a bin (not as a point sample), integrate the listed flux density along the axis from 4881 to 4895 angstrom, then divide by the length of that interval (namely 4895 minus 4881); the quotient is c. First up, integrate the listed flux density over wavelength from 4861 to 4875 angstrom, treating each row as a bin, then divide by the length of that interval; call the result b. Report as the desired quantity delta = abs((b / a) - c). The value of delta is 13.8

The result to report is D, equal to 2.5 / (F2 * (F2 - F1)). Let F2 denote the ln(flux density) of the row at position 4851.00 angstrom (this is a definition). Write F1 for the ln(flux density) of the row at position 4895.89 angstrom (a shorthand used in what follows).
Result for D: -7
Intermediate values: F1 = 2.70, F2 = 2.56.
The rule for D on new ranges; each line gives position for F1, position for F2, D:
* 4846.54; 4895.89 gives 27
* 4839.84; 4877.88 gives -13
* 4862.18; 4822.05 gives 2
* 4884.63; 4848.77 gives -6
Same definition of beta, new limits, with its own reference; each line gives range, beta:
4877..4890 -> 4886.88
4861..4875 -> 4873.39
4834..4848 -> 4844.30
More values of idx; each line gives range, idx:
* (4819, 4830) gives 4824.27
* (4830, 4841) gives 4839.84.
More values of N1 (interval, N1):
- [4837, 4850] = 14.7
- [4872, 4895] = 14.2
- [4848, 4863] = 11.1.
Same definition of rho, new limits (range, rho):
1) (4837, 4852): 14.5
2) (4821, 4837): 15.2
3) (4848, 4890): 12.7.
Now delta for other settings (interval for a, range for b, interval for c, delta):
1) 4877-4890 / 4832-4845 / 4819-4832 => 14.4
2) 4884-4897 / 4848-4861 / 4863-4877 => 11.5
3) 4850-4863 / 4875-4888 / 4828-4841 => 13.3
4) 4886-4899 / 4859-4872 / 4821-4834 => 14.5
